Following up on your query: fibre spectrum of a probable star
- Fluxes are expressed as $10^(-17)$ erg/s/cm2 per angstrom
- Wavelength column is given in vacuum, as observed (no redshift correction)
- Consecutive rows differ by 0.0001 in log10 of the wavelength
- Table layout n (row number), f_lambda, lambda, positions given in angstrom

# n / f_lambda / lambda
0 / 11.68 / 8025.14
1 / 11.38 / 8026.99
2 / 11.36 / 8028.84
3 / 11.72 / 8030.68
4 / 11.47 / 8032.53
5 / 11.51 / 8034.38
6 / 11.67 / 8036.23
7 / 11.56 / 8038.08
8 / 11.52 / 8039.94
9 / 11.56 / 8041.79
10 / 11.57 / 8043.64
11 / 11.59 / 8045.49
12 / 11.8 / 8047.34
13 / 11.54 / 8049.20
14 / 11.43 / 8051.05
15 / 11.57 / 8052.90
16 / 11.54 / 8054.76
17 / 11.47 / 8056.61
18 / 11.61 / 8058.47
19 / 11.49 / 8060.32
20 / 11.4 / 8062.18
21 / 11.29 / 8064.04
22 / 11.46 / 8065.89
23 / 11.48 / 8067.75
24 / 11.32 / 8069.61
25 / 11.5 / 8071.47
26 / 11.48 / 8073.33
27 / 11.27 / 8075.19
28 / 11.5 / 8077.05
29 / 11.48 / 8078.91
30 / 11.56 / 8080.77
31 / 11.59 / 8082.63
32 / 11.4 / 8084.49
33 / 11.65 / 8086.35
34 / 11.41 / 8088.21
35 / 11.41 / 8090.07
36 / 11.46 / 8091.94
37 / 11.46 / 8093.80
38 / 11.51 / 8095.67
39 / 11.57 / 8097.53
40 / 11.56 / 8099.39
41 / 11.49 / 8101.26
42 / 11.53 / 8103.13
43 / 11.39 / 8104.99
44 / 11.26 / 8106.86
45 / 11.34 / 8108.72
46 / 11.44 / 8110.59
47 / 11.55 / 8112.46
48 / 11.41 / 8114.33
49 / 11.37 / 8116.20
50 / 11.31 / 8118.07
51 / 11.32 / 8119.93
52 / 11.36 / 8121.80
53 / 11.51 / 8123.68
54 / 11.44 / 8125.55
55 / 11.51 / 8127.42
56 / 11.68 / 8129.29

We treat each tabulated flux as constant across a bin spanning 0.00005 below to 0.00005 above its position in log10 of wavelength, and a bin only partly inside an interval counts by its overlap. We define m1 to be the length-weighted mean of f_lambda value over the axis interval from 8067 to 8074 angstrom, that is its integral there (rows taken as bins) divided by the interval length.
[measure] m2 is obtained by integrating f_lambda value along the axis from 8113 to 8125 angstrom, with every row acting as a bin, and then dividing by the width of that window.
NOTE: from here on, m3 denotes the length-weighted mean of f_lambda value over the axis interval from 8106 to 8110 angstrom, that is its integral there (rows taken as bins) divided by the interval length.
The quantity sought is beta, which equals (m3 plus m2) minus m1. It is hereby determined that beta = 11.3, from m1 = 11.4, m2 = 11.4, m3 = 11.3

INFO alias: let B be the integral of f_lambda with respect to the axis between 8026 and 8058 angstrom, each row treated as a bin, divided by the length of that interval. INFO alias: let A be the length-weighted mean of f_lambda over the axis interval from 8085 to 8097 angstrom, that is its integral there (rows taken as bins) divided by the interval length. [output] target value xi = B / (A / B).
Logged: 11.61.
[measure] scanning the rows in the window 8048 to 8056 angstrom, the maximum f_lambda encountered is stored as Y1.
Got 11.57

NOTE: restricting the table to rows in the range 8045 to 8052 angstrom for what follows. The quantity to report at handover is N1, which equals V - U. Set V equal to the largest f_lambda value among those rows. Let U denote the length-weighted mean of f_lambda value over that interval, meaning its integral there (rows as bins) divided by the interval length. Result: 0.204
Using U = 11.6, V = 11.8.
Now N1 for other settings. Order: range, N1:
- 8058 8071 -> 0.179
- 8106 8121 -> 0.169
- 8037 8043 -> 0.019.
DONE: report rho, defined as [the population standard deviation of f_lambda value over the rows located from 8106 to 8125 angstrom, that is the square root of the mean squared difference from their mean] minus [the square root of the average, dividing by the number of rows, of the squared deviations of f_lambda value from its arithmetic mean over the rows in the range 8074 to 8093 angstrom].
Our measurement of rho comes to -0.017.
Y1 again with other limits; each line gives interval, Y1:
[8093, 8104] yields 11.57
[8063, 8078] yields 11.5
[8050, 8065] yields 11.61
